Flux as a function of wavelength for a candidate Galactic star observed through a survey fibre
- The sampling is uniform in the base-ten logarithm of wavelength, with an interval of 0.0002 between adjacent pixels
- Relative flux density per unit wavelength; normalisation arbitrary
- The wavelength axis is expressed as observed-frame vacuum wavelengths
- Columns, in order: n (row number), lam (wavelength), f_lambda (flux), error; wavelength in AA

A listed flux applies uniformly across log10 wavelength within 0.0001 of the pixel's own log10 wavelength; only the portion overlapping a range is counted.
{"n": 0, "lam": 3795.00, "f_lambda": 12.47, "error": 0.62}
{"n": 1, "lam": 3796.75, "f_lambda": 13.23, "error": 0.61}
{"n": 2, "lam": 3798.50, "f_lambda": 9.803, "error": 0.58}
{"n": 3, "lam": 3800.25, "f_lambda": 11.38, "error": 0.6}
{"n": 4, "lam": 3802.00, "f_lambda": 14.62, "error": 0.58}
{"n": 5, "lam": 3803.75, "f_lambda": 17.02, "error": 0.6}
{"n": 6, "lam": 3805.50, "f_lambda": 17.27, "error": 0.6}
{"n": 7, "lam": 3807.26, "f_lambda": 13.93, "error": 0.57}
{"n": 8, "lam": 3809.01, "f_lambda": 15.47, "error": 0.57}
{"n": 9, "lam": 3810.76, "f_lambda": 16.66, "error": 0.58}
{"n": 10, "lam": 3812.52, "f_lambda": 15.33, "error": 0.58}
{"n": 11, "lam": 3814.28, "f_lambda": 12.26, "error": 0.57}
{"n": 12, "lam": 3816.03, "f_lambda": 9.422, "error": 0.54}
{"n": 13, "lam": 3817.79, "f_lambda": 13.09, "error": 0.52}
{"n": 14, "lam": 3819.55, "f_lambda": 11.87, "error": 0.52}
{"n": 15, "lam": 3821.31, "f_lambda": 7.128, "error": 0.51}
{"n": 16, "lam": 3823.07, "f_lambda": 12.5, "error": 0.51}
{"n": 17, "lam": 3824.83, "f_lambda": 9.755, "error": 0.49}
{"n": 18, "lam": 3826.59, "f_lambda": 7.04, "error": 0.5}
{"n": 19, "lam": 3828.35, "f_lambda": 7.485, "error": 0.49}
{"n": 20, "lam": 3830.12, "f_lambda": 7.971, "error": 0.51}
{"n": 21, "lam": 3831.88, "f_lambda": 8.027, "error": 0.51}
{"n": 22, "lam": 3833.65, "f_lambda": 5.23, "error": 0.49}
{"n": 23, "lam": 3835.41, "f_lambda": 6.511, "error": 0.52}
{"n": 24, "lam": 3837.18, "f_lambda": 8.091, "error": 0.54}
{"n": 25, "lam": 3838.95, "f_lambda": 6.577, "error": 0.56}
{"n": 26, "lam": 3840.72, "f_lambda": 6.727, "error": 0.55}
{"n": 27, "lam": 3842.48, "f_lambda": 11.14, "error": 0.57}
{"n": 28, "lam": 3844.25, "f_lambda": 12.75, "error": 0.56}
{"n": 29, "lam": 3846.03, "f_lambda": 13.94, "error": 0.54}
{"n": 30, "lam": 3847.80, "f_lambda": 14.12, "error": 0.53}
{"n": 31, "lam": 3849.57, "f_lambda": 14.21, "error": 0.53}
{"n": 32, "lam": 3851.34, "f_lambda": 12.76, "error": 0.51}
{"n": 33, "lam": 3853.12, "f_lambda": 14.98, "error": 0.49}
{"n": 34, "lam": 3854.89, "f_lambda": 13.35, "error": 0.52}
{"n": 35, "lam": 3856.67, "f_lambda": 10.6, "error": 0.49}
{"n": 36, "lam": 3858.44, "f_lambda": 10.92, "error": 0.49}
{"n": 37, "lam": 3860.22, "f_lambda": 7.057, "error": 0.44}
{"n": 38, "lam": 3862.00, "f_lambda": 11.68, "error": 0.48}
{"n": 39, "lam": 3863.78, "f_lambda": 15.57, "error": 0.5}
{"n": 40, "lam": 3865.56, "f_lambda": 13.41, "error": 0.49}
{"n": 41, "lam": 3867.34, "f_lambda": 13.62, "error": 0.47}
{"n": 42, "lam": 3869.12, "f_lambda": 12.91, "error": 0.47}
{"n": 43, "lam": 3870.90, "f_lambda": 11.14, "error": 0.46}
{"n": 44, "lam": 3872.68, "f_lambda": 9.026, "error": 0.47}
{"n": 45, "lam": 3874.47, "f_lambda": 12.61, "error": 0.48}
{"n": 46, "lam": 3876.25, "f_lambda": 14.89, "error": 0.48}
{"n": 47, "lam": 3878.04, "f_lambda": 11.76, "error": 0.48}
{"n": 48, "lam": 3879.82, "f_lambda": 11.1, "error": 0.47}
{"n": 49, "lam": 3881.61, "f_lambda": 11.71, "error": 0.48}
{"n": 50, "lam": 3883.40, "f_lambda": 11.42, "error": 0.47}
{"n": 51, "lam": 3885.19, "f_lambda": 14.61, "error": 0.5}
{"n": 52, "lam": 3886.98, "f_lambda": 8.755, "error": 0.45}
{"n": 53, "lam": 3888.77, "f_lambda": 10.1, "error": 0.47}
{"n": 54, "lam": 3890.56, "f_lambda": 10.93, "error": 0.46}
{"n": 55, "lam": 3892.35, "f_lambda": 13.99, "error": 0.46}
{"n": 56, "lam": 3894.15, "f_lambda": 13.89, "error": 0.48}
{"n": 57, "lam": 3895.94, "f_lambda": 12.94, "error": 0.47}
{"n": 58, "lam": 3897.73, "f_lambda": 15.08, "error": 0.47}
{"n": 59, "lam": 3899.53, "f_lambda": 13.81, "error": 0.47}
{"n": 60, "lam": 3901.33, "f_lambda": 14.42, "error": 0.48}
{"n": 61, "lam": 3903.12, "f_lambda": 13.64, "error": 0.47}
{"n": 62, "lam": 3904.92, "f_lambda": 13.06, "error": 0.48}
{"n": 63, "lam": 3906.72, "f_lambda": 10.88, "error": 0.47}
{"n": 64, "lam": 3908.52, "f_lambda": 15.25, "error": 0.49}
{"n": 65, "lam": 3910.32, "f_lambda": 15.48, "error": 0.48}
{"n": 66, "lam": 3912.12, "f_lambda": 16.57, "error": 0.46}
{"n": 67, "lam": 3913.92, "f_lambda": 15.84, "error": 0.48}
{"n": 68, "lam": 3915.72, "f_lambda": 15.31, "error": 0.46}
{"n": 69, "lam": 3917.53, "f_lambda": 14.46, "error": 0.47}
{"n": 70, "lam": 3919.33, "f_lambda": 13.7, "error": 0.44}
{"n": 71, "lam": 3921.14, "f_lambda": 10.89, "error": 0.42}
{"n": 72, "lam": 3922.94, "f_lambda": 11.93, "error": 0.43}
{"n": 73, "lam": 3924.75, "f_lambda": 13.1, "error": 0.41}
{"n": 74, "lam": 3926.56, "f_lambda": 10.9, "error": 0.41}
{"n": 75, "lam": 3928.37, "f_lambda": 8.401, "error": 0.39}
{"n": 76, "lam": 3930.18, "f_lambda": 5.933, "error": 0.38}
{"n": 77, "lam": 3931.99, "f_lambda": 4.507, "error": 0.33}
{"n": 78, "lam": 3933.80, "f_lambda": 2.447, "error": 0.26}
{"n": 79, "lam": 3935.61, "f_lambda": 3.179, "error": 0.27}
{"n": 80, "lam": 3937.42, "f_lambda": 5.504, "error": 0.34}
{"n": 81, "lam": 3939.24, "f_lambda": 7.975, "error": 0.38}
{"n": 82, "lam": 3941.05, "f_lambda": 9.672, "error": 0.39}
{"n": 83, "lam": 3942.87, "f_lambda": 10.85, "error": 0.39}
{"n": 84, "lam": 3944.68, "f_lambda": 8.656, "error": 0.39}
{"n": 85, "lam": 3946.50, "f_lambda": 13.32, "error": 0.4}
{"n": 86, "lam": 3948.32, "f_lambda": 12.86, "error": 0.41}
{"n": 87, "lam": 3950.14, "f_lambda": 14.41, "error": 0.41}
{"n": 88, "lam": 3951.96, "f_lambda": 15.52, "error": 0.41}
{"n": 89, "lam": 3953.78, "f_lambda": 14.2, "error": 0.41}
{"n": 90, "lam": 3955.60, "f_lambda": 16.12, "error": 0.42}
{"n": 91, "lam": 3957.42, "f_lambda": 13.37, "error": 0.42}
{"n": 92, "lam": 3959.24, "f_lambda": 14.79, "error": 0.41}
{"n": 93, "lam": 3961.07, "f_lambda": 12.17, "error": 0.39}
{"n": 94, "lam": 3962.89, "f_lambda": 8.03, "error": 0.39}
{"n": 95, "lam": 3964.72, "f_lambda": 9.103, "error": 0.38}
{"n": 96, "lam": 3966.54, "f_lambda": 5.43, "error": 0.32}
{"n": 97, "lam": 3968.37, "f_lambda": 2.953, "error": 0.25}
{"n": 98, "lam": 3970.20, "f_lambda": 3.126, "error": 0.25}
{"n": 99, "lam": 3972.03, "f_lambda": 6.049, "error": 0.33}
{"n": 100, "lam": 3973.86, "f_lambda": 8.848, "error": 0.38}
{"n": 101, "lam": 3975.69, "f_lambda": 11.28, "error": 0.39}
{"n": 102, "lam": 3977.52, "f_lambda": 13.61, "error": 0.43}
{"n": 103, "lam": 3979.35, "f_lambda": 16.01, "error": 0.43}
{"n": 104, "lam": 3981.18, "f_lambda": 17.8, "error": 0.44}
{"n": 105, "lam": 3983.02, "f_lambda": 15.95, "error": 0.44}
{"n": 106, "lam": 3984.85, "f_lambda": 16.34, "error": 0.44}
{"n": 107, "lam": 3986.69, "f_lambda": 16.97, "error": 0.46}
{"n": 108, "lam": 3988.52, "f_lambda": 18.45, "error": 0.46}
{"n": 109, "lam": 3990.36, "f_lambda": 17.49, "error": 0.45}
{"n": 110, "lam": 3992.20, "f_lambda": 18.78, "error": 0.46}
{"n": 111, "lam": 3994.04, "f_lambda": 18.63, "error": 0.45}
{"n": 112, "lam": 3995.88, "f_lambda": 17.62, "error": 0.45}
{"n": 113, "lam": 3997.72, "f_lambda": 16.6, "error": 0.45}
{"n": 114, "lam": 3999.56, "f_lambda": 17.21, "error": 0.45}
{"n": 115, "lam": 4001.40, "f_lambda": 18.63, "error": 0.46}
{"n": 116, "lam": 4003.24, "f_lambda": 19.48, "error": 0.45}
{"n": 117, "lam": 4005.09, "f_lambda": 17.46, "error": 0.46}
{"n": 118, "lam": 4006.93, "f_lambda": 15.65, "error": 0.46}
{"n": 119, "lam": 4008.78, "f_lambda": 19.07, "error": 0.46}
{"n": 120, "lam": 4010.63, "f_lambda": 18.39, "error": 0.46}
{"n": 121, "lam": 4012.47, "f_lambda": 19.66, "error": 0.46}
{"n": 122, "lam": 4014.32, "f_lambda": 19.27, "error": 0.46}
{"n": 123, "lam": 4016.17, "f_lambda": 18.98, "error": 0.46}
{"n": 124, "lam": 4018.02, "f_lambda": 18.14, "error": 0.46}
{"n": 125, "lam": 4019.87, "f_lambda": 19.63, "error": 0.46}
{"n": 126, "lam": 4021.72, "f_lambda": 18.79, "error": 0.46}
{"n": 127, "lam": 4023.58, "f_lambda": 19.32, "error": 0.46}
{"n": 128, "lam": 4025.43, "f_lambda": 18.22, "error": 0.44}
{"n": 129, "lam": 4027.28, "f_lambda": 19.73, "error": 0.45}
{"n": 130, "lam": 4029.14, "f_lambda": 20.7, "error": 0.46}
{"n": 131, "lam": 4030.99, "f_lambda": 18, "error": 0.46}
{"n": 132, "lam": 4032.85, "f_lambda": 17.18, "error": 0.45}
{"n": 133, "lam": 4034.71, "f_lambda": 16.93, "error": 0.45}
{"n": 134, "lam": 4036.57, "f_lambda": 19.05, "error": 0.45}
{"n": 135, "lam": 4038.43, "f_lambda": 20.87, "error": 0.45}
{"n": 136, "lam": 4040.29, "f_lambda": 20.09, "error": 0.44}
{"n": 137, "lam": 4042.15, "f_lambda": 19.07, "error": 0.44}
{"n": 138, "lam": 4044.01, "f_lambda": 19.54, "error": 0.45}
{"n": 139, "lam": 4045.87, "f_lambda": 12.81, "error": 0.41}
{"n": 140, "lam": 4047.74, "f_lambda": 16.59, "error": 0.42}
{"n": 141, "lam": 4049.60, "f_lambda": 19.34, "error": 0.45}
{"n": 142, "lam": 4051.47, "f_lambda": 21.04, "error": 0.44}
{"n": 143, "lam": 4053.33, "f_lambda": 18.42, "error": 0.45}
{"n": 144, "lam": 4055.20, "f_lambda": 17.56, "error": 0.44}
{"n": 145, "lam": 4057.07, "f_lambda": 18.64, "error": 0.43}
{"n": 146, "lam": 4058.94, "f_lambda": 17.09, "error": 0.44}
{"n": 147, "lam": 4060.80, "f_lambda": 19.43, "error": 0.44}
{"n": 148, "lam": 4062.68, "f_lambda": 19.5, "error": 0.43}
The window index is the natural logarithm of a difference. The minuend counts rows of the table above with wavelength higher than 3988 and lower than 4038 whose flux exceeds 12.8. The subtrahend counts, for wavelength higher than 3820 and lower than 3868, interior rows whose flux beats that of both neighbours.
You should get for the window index 3.00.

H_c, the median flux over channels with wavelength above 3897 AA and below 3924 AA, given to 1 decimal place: 14.4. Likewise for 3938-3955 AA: 12.9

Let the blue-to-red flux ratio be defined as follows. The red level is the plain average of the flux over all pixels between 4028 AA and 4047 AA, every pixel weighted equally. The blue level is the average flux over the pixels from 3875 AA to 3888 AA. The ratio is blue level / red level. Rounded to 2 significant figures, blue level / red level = 0.65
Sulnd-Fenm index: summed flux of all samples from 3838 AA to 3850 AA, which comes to 79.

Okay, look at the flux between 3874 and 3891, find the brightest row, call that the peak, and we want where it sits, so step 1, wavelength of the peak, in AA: 3876.25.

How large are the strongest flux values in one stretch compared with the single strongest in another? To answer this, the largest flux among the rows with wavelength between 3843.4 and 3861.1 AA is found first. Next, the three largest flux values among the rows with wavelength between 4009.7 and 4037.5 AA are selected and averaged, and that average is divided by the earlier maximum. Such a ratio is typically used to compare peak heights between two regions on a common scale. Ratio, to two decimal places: 1.34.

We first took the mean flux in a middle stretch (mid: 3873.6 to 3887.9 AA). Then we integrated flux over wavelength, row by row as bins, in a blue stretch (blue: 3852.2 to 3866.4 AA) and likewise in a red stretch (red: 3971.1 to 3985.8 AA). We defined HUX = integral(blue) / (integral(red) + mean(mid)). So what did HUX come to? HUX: 0.8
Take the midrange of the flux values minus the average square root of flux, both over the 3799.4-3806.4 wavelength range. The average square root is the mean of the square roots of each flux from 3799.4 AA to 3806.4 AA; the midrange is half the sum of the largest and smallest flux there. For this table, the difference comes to 10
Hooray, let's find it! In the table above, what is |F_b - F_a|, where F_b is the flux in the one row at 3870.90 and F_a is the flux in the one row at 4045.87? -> 1.7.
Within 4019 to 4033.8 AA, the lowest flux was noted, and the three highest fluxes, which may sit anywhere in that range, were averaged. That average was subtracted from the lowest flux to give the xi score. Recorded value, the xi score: -2.8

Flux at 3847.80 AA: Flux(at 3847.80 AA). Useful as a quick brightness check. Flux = 14.12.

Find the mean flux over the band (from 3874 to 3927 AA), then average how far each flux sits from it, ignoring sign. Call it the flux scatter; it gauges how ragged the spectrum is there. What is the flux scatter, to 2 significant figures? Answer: 1.6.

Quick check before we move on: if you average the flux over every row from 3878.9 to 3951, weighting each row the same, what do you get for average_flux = 11.5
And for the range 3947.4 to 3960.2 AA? 14.5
